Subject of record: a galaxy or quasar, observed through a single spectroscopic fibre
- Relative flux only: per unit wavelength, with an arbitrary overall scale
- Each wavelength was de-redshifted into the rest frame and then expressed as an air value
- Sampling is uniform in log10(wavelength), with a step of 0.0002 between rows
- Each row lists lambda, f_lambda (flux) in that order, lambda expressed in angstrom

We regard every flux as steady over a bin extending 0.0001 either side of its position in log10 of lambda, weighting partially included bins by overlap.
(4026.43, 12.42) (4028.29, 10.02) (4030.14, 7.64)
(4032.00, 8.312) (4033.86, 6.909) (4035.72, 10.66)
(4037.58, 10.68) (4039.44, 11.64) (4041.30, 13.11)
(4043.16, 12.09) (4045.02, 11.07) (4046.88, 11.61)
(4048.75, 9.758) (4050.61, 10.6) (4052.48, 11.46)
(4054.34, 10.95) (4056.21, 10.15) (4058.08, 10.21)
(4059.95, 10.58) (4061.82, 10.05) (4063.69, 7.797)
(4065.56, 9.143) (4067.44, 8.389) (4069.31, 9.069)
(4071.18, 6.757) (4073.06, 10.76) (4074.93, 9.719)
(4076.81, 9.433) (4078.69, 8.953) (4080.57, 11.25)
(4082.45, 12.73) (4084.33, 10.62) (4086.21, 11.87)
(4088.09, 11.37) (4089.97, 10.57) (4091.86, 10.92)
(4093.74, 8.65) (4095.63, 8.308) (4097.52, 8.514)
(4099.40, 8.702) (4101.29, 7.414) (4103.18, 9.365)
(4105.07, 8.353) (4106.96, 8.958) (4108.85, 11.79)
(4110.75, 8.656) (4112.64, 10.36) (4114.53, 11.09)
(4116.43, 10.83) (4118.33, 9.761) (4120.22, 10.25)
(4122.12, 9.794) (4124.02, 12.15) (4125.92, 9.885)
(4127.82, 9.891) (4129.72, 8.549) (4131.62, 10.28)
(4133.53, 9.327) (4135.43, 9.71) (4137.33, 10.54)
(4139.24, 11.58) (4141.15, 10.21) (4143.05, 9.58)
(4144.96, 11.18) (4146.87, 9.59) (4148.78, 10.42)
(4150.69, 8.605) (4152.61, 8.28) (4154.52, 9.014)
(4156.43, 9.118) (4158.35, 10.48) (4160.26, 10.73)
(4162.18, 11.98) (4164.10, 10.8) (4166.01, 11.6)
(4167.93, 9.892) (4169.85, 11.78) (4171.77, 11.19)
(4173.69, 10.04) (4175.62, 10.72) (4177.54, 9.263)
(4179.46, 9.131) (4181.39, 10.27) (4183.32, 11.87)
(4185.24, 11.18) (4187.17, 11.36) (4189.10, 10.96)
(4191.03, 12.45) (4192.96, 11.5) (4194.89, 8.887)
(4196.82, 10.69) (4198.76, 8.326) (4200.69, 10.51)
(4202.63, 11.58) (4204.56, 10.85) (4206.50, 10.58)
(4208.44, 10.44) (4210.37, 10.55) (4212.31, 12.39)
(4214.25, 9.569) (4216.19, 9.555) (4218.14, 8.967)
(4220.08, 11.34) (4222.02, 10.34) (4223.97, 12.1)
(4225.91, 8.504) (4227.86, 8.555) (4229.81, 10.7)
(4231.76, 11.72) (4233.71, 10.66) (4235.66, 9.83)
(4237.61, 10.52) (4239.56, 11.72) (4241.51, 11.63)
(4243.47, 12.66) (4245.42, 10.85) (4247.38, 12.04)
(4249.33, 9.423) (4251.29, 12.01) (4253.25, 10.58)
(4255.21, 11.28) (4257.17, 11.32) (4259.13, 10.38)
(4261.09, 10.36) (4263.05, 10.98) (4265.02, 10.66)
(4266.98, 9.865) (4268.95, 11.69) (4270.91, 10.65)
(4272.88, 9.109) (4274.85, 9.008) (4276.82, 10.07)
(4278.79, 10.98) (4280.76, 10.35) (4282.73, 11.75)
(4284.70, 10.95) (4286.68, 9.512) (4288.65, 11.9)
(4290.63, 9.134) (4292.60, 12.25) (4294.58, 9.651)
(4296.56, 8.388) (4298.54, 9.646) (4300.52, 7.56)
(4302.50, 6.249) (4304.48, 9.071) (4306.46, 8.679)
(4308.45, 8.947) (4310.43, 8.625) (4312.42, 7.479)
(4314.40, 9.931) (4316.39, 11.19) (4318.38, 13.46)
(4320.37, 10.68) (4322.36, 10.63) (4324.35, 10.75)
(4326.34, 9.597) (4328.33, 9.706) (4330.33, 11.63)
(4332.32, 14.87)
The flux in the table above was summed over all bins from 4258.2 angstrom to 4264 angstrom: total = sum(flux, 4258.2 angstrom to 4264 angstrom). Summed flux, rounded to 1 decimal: 31.7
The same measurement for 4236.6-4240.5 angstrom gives 22.2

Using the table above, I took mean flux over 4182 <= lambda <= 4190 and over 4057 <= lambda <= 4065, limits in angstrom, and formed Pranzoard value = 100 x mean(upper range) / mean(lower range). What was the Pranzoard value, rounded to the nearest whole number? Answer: 117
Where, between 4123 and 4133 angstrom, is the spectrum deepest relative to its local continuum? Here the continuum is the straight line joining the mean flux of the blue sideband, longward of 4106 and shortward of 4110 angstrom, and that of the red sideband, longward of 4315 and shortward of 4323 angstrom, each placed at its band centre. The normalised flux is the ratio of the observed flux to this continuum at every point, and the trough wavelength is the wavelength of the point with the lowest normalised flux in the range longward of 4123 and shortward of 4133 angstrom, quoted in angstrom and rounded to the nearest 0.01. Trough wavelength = 4129.72 angstrom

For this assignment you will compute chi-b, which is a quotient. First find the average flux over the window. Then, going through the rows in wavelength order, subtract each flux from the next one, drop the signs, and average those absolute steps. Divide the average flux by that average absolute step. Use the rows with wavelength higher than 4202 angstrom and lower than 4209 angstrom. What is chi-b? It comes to 28.6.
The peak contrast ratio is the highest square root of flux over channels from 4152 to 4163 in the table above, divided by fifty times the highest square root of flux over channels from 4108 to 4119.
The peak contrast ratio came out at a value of 0.0202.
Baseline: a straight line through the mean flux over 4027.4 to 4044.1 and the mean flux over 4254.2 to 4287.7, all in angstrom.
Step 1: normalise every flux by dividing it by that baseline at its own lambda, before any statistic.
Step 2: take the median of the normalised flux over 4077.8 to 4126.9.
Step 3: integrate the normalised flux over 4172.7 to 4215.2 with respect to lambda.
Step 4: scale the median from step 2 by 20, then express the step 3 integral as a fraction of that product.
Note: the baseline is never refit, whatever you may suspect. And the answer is 2.2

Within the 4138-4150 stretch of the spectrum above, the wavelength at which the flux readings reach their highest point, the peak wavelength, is 4139.24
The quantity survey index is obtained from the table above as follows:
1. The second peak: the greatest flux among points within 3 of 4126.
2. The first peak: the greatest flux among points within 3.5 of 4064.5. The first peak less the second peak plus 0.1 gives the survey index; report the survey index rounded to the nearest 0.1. -2.0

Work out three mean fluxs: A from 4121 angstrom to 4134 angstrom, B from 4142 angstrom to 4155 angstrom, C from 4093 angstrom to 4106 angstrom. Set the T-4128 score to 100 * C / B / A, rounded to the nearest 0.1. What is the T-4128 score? 8.9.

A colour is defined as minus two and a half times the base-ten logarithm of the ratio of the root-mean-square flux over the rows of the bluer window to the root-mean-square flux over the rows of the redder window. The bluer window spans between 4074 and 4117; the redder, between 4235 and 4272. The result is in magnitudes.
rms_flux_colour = 0.10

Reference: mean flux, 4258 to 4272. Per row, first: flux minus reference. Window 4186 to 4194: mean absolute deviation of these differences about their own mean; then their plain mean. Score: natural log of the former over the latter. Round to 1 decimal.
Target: -0.7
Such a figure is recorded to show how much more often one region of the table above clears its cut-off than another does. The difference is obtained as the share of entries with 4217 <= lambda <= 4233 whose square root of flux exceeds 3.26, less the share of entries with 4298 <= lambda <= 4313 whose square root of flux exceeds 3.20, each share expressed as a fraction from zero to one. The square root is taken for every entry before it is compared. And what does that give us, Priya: 0.50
